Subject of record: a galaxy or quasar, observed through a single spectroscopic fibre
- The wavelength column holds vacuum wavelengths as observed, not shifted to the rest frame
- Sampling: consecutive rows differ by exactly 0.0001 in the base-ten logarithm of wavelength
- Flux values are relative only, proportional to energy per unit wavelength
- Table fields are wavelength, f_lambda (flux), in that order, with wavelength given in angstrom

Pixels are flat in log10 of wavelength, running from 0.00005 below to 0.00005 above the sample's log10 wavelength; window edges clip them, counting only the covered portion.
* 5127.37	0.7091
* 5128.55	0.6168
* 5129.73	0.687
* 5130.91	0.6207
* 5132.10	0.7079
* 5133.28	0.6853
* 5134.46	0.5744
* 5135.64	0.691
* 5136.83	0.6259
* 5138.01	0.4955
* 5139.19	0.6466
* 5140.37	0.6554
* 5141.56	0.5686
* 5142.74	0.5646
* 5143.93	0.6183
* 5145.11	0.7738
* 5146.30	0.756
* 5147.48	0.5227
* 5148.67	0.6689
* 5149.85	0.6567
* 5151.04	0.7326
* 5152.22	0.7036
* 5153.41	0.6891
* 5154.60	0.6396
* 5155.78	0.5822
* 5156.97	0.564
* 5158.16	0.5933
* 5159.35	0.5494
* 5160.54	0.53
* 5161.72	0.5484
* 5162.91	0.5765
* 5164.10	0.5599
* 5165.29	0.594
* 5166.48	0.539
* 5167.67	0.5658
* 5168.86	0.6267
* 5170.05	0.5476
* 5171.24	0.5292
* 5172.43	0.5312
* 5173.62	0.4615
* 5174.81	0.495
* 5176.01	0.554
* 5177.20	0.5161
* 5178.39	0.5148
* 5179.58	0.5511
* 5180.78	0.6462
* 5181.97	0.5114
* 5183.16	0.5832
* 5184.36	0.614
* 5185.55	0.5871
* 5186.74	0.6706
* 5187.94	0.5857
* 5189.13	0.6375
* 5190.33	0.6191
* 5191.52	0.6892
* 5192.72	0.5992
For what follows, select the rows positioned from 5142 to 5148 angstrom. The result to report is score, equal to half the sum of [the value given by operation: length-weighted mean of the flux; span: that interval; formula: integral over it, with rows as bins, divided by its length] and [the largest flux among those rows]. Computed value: 0.71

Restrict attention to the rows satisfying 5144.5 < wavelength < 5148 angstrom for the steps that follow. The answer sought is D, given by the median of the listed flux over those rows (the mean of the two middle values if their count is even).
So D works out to 0.76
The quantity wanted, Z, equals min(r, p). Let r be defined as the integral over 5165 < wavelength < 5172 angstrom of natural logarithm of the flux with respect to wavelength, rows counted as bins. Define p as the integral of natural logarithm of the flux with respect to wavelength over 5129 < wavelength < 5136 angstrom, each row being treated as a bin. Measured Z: -4.01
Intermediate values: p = -2.94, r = -4.01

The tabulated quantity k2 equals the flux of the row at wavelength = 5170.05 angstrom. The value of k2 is 0.5476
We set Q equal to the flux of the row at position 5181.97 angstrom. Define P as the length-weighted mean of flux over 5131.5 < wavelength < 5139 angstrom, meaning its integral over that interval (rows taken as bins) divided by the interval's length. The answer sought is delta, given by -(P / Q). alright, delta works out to -1.23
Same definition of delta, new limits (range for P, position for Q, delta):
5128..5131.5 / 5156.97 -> -1.14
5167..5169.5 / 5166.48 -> -1.10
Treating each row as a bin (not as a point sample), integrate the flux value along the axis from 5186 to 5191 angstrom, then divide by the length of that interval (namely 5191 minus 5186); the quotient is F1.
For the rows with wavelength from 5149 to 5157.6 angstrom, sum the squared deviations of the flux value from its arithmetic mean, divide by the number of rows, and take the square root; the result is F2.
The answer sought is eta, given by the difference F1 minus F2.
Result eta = 0.57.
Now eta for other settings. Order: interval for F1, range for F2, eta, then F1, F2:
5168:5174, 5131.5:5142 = 0.48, 0.543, 0.07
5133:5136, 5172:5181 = 0.59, 0.644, 0.05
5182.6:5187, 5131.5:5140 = 0.54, 0.610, 0.07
